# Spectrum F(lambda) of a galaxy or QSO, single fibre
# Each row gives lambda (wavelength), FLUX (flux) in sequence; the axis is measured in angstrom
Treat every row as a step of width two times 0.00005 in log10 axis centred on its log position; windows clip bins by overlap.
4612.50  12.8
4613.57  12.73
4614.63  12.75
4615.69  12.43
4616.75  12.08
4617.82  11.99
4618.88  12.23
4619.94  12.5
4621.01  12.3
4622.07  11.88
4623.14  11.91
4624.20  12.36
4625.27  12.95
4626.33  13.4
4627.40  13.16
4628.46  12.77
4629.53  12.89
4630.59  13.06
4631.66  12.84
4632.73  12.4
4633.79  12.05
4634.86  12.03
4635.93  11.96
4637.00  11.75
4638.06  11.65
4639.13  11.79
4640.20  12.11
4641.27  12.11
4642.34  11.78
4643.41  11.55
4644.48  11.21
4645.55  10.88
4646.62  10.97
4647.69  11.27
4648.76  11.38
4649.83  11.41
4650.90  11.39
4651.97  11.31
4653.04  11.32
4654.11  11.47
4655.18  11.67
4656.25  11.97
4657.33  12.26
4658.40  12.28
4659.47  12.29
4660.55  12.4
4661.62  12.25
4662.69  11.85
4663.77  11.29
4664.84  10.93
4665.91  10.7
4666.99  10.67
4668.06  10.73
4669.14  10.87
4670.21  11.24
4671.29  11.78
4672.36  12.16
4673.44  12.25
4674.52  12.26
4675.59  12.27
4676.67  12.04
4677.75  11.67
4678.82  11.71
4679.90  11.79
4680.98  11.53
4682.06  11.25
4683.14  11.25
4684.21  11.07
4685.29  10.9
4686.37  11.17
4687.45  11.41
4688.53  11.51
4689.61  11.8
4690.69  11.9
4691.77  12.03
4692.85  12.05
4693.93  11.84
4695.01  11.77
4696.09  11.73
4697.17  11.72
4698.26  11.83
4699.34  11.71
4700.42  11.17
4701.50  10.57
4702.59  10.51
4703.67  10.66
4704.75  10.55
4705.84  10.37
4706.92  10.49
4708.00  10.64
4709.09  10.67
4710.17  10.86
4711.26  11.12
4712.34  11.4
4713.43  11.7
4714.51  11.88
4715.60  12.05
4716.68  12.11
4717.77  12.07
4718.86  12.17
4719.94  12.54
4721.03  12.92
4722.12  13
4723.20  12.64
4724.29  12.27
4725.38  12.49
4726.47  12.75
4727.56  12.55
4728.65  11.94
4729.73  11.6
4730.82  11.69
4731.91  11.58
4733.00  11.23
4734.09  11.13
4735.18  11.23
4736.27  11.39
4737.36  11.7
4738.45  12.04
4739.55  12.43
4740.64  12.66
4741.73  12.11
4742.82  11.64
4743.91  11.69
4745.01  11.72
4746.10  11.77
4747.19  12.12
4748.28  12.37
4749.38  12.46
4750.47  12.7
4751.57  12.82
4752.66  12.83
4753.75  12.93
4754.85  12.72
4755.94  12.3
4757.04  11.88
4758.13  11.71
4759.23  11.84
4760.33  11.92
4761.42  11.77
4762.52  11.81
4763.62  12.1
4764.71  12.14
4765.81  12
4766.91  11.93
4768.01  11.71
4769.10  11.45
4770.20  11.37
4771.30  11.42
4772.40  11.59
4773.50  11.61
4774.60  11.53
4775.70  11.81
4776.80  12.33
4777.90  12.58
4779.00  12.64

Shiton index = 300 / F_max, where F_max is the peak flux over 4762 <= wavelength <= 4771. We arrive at 24.7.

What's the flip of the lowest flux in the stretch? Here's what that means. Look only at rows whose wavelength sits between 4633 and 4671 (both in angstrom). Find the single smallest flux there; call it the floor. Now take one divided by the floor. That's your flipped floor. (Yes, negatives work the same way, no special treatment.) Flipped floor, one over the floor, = 0.0937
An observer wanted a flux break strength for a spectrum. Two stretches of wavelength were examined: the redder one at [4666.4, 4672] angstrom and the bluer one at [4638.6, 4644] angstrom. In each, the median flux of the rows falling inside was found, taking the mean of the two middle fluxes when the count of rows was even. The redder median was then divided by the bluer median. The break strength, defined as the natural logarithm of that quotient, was -0.08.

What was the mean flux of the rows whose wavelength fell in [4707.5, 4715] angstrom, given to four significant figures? 11.18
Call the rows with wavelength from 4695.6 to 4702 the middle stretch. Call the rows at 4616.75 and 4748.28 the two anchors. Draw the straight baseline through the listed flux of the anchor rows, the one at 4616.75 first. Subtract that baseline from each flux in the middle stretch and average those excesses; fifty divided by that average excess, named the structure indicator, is -62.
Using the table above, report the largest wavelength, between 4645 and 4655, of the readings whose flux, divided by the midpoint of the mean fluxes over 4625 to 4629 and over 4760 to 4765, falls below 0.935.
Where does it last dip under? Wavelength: 4654.11 angstrom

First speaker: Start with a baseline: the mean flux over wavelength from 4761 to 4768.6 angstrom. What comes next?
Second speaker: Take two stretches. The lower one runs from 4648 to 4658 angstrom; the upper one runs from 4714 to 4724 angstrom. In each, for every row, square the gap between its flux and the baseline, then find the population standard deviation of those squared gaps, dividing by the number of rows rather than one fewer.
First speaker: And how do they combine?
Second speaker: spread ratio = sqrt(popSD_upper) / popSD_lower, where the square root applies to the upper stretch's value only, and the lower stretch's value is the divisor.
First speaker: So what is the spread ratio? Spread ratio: 5.2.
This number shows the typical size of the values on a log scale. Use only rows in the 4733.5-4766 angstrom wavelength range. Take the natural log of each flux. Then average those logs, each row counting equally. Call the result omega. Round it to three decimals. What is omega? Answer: 2.489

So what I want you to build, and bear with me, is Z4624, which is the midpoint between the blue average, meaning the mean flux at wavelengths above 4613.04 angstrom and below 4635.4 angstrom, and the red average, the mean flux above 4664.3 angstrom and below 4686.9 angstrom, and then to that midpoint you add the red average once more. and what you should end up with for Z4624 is 23.4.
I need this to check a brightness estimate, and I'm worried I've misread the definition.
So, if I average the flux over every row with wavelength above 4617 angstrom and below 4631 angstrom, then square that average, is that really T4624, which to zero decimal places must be 158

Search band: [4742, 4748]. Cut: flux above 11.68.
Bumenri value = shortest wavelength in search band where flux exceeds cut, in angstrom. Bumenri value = 4743.91 angstrom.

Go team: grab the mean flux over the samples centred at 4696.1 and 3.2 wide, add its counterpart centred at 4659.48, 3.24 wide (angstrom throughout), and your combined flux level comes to 24.1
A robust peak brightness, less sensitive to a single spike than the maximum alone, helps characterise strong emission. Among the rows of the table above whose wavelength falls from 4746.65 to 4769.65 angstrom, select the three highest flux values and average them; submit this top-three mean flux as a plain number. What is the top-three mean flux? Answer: 12.9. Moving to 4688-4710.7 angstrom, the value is 12.0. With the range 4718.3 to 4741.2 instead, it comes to 12.9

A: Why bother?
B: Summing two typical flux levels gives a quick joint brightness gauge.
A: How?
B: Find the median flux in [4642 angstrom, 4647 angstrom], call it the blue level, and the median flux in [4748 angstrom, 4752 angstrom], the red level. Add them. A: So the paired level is 23.8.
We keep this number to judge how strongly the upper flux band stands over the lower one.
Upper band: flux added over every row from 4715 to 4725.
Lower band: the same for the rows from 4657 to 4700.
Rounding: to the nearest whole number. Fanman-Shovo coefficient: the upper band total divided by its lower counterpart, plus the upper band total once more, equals 112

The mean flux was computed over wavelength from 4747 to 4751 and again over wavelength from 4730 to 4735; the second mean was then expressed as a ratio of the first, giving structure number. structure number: 0.92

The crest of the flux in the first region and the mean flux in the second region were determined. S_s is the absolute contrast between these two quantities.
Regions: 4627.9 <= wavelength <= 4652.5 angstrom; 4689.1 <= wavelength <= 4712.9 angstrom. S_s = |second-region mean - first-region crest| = 1.8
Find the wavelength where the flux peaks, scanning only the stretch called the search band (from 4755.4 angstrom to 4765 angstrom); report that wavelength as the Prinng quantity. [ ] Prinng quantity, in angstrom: 4755.94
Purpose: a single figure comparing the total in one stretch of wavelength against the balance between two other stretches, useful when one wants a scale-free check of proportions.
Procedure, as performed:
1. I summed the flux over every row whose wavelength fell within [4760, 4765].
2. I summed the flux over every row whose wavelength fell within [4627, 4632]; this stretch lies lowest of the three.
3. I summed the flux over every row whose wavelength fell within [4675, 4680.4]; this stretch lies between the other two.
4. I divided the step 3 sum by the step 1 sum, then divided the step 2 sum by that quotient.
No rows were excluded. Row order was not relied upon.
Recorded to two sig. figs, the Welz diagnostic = 65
